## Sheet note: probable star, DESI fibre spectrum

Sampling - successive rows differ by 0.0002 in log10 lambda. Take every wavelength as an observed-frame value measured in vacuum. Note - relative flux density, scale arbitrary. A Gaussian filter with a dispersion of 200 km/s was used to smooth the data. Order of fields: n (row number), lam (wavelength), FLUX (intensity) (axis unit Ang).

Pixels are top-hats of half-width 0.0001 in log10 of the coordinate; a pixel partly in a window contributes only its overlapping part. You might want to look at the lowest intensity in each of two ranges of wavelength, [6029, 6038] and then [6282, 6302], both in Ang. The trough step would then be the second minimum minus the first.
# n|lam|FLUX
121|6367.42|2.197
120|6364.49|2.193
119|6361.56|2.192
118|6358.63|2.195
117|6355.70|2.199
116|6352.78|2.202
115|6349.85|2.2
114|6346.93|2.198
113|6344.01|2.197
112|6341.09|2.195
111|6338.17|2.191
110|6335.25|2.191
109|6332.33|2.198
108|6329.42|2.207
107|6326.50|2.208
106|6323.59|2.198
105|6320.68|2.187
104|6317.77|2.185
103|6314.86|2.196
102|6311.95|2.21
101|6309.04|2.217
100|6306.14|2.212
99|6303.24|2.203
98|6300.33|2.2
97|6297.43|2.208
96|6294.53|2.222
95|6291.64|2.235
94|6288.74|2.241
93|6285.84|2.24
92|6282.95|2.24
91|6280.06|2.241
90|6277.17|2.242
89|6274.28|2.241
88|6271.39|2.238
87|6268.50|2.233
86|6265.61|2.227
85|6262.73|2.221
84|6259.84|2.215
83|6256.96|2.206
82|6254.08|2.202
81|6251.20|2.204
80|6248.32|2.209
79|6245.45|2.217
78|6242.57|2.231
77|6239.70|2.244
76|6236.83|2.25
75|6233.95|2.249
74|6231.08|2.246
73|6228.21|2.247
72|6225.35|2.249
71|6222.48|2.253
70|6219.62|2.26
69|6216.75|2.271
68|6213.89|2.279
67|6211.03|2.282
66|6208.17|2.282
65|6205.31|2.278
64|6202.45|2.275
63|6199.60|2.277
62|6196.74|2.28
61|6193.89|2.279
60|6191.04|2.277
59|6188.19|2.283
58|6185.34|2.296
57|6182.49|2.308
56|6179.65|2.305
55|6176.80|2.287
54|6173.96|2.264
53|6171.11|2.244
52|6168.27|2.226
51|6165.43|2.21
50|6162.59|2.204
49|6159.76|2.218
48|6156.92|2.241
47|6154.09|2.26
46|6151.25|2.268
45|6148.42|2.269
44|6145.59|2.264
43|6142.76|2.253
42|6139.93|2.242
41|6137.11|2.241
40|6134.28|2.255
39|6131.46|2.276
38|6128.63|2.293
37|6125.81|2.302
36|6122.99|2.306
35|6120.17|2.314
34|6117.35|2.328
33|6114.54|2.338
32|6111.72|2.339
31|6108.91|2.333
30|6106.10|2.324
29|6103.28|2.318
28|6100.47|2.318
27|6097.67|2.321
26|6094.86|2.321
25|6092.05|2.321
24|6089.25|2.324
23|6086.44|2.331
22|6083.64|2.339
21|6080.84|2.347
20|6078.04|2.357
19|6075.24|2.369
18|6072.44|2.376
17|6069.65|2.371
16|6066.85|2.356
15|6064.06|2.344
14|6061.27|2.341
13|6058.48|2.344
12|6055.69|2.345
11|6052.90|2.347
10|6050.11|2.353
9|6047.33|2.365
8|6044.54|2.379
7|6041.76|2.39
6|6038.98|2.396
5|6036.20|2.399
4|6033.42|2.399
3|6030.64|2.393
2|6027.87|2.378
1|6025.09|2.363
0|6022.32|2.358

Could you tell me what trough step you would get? -0.193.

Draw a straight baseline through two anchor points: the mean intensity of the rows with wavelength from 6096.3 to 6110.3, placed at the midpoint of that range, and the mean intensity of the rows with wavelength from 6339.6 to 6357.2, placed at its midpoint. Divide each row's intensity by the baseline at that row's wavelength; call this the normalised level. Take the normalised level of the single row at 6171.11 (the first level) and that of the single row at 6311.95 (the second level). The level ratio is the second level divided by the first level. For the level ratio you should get 1.02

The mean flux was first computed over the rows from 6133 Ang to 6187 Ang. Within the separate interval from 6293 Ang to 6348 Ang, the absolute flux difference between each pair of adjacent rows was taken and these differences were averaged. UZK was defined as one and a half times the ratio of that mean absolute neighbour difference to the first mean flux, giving 0.0044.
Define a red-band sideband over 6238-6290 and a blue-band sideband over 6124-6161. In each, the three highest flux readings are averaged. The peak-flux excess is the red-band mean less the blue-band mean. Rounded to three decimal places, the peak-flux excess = -0.048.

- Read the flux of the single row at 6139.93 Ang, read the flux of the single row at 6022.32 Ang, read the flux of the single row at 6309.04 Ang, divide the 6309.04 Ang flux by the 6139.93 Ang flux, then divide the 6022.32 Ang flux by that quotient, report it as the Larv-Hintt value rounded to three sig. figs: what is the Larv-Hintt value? 2.38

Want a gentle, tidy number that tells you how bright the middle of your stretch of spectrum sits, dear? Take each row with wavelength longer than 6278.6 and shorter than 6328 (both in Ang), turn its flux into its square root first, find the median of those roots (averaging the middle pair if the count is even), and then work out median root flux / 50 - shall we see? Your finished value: 0.0297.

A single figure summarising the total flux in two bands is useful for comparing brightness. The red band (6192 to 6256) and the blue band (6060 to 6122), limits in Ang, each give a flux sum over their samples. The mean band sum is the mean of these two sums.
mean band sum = 50.5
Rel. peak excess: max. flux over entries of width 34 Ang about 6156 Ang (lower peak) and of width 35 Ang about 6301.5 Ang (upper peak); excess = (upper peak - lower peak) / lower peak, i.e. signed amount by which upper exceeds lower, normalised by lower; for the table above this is -0.012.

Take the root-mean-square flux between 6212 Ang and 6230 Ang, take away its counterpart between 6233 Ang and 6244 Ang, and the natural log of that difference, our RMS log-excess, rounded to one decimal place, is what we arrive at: -4.1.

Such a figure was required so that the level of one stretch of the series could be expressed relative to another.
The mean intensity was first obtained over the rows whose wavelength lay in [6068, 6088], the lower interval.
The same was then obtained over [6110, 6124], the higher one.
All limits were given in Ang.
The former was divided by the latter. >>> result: 1.01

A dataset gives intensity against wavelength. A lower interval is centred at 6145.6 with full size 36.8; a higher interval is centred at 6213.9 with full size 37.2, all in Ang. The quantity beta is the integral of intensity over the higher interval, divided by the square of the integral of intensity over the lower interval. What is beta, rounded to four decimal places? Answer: 0.0123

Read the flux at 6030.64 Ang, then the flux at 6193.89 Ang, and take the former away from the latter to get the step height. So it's -0.114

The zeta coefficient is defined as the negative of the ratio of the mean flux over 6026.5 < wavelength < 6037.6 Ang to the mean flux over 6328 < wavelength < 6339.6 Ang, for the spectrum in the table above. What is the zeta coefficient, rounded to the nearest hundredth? -1.09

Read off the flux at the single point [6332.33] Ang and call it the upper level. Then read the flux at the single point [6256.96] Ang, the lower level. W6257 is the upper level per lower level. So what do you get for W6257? 1.00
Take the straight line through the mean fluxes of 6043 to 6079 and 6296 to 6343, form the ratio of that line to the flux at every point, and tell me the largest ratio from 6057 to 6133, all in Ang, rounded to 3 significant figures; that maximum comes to 1.02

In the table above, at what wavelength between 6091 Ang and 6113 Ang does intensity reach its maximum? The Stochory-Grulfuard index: 6111.72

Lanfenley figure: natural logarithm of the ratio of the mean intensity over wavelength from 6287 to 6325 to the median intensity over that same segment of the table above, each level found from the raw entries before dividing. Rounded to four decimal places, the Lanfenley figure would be 0.0003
